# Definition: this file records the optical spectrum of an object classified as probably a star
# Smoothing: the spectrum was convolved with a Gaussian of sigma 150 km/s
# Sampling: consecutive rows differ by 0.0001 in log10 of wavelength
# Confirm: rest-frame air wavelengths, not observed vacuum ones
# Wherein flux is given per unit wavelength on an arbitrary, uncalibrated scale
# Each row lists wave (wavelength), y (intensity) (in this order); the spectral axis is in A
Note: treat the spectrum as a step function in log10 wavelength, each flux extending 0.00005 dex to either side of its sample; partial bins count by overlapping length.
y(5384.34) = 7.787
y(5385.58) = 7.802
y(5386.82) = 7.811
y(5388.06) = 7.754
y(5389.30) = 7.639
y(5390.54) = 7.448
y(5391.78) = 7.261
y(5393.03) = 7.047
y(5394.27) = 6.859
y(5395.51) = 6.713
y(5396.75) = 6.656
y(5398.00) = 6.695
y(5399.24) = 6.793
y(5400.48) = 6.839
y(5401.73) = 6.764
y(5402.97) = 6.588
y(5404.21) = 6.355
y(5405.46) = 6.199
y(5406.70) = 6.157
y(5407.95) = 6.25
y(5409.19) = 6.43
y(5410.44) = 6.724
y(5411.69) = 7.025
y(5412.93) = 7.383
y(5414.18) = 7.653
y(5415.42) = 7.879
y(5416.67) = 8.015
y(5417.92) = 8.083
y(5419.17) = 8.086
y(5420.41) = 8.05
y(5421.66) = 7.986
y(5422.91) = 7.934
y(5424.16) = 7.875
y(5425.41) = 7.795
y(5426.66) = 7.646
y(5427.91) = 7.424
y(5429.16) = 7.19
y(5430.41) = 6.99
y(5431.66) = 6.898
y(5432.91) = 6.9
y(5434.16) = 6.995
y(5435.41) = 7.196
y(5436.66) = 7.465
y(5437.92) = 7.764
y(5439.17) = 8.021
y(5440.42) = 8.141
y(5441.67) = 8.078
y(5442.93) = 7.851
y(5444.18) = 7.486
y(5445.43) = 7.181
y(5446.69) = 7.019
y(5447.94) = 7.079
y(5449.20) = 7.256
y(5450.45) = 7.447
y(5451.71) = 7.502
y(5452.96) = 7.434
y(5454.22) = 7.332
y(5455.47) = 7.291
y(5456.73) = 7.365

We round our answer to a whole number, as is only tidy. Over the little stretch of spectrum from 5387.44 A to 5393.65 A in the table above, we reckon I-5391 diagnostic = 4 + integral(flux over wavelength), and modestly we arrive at 50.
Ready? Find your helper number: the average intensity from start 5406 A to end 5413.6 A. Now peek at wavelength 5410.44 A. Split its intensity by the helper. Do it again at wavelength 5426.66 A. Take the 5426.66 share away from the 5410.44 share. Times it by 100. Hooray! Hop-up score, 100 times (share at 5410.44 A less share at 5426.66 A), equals -14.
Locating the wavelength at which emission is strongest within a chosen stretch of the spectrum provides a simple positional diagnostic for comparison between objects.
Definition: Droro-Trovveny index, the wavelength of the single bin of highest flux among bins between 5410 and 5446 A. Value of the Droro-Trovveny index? 5440.42 A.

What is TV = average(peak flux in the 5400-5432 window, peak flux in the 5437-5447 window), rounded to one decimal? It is 8.1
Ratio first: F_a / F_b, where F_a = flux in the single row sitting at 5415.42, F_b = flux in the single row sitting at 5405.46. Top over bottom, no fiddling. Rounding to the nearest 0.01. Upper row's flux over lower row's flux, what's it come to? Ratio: 1.27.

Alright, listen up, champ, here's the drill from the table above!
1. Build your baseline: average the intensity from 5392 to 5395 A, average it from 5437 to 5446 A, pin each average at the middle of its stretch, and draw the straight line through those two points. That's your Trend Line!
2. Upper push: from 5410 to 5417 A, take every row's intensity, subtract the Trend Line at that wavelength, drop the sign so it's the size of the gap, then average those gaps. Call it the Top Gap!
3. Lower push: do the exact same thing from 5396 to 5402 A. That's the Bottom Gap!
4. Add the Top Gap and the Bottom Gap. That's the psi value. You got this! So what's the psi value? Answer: 0.70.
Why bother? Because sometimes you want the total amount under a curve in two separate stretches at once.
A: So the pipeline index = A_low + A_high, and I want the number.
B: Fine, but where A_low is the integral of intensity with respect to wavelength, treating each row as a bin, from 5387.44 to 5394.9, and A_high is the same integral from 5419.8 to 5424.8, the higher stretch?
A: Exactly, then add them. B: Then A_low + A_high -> 94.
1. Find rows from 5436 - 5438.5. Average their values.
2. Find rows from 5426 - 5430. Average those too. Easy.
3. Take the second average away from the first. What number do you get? 0.19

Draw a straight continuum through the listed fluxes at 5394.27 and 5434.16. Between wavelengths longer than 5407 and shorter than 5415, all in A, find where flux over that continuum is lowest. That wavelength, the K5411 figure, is 5407.95 A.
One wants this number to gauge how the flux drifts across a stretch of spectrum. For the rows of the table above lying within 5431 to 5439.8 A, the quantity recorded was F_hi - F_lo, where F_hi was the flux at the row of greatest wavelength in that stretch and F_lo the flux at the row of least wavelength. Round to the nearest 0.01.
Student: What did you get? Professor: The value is 1.12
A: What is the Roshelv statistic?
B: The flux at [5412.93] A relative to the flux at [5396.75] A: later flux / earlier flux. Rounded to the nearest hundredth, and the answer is 1.11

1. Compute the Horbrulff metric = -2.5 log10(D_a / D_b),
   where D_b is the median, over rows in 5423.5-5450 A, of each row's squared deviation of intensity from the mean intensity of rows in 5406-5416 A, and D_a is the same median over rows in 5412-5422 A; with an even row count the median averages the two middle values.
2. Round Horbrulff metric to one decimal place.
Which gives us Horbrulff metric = -1.7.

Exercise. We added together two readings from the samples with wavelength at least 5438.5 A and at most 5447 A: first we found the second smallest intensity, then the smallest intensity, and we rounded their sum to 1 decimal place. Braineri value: 14.2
